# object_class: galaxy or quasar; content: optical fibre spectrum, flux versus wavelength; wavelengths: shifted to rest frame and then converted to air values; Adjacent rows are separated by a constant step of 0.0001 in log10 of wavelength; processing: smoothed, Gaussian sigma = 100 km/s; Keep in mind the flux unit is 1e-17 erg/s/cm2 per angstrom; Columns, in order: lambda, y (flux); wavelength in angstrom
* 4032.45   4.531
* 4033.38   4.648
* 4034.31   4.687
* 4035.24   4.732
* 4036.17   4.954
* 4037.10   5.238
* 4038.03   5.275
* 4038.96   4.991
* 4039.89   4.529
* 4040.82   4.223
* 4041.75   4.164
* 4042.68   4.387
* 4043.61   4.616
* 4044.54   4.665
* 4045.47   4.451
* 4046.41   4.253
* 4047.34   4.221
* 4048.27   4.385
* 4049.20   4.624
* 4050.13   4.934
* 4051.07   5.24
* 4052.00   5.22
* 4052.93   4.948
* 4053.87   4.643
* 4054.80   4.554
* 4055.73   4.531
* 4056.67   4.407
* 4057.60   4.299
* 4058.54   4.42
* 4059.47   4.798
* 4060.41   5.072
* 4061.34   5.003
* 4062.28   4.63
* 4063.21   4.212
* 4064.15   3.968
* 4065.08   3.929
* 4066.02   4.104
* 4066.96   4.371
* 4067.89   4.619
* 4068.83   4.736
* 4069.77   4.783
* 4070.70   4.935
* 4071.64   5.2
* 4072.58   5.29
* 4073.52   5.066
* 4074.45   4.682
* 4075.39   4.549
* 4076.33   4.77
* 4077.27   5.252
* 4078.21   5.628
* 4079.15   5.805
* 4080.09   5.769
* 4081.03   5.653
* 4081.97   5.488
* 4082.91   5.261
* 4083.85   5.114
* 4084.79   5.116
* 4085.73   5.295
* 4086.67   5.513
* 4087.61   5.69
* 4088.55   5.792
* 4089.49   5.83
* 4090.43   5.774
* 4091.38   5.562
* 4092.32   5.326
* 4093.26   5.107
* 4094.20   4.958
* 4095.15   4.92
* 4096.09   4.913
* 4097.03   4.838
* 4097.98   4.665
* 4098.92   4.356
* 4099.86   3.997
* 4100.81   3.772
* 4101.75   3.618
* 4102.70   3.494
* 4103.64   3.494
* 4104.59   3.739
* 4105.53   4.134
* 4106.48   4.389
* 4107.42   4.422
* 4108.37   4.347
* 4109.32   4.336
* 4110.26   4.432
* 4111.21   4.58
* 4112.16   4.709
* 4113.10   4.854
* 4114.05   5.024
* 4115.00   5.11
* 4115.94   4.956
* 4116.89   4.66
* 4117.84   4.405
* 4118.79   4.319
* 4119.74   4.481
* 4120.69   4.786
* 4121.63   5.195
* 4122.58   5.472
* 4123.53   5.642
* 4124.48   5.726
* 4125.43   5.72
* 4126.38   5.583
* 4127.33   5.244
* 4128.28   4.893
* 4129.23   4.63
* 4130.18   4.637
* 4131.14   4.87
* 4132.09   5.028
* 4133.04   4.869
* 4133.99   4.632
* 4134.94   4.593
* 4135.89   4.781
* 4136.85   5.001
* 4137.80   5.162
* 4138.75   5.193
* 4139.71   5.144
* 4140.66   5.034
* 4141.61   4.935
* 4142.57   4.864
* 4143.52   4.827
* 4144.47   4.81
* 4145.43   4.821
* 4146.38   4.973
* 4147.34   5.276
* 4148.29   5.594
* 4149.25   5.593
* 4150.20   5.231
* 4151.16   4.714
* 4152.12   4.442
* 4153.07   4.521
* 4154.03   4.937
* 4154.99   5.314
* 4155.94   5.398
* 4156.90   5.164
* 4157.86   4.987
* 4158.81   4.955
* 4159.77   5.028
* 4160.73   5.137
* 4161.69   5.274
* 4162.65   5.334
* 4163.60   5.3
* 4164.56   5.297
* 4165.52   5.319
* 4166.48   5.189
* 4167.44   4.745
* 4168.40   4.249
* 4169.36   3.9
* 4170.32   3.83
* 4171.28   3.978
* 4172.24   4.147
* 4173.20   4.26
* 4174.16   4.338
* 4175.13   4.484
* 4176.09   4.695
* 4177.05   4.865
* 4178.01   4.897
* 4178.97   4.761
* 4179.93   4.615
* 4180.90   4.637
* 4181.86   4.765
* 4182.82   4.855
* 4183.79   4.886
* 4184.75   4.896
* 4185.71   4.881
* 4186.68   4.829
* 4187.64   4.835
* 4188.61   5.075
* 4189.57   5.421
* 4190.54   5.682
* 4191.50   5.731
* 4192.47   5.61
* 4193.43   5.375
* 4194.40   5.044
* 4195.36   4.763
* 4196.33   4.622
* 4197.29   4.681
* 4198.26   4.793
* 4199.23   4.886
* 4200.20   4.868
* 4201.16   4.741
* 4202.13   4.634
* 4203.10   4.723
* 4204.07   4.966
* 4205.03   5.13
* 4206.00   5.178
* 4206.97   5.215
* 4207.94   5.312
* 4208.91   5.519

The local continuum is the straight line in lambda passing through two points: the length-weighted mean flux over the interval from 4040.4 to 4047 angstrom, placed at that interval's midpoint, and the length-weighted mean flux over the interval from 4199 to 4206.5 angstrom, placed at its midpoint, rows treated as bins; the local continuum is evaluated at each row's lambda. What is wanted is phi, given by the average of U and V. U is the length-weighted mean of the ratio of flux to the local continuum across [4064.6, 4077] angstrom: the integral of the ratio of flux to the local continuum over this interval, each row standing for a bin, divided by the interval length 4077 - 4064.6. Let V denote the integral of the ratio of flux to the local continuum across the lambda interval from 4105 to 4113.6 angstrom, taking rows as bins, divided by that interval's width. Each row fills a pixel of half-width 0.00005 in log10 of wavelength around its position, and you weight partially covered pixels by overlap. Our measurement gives 1.01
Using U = 1.051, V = 0.97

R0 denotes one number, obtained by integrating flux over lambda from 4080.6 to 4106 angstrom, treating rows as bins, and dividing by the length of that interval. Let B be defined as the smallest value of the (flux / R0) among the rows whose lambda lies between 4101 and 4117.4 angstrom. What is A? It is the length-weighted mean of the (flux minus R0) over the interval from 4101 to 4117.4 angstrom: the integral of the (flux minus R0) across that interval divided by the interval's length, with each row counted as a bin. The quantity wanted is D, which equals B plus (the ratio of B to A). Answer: -0.7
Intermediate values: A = -0.505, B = 0.72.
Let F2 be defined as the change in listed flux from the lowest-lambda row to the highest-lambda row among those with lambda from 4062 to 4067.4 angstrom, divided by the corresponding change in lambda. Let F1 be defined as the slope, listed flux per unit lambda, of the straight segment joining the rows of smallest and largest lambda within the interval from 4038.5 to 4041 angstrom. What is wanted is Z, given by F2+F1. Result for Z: -0.47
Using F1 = -0.41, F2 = -0.055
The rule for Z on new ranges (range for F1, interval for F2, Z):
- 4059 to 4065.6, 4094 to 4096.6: -0.18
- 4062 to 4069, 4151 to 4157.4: 0.09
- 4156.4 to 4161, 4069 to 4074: 0.07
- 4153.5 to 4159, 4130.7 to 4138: 0.05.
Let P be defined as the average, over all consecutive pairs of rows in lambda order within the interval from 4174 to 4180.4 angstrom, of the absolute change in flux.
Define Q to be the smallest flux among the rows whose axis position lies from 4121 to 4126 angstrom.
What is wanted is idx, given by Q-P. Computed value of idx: 5.1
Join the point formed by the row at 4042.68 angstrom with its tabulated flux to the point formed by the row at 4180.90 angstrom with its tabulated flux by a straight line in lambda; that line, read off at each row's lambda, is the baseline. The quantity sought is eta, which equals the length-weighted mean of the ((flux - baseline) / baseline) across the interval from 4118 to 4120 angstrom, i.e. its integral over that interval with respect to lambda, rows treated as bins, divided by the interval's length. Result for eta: -0.03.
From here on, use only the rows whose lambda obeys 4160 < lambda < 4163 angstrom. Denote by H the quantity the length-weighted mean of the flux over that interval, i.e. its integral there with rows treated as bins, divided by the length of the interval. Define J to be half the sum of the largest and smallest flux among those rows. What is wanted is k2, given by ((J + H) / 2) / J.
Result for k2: 1.00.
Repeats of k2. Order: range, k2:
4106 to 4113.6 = 0.99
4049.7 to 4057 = 1.00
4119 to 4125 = 1.01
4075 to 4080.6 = 1.01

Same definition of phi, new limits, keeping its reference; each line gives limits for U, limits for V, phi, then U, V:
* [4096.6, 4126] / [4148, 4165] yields 1.04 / 0.993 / 1.08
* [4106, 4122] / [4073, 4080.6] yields 1.08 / 1.007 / 1.15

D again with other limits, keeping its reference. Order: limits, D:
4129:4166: 6.9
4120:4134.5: 4.7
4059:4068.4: -1.2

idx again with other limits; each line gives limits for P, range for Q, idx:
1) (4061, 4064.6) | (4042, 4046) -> 4.0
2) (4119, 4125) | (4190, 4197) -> 4.4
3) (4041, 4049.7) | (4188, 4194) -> 4.9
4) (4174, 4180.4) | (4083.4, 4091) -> 5.0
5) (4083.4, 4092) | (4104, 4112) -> 3.6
